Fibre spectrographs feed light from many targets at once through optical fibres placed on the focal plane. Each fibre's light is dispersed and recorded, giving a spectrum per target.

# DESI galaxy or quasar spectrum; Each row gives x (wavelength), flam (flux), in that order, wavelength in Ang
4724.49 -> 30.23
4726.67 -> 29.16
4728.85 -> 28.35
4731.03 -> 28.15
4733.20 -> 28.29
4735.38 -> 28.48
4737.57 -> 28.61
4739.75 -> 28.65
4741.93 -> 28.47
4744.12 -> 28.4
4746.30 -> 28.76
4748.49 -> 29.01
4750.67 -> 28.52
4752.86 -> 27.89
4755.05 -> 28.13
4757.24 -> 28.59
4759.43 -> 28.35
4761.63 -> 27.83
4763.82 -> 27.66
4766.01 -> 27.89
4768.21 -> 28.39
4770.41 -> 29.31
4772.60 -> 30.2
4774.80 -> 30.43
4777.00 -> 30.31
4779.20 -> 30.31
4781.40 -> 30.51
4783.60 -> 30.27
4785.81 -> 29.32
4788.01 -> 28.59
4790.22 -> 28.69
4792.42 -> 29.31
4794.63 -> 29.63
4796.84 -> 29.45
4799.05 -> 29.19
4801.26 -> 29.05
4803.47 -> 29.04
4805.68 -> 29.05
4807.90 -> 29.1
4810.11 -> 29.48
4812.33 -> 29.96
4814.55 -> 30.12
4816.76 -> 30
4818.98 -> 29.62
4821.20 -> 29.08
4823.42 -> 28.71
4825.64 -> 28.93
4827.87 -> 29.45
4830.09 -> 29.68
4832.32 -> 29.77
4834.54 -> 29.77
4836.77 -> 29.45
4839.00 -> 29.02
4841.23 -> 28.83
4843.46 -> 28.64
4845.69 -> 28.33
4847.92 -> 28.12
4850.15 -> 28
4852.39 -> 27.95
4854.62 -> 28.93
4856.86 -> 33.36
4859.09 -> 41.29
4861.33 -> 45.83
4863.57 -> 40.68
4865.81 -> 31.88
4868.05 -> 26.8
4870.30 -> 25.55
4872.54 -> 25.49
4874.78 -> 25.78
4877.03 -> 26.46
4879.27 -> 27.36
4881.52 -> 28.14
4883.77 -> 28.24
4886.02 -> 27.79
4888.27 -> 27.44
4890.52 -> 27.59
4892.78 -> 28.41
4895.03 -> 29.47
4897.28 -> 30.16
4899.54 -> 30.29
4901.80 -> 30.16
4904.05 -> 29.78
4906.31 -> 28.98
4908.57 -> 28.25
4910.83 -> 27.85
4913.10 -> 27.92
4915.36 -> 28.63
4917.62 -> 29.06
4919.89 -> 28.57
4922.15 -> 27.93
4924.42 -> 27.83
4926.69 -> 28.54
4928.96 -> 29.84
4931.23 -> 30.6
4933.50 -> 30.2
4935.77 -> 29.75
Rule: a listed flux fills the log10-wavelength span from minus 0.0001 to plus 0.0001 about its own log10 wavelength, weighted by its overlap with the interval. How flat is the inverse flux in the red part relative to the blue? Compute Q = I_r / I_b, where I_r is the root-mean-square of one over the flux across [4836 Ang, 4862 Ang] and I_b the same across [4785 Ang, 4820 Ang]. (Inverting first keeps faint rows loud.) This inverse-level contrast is 0.97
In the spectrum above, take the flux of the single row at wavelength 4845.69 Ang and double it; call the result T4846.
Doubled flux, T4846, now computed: 56.7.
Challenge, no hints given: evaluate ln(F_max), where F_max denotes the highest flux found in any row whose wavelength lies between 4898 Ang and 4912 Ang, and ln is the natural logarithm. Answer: 3.41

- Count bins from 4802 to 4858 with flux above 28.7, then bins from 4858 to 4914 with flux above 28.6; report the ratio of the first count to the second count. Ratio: 2.0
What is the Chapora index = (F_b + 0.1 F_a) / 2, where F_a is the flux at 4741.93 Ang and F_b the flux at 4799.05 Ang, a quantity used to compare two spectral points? 16.0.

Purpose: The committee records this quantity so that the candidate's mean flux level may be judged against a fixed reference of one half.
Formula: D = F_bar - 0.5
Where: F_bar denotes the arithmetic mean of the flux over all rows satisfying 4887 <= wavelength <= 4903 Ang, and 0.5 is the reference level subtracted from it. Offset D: 28.6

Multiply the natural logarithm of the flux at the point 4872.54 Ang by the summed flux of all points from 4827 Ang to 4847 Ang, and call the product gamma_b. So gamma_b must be 851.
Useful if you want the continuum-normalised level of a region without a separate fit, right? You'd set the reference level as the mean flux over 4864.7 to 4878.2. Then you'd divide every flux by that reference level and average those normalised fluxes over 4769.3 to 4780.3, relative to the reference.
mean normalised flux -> 1.12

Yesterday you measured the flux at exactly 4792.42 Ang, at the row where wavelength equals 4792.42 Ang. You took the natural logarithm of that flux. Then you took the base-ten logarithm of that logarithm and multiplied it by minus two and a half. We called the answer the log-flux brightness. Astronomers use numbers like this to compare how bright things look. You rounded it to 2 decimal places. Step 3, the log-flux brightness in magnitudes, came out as -1.32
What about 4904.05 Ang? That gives -1.33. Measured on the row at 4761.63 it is -1.30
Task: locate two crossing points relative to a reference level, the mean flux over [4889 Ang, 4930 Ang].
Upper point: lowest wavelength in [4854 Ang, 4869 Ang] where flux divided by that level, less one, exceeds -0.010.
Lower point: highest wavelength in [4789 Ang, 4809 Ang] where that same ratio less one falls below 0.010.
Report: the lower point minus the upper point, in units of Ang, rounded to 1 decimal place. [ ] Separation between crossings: -46.7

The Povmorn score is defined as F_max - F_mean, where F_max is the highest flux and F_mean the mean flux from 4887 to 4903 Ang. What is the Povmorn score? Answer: 1.2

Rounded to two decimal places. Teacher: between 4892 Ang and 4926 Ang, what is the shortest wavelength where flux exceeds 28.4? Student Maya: 4892.78 Ang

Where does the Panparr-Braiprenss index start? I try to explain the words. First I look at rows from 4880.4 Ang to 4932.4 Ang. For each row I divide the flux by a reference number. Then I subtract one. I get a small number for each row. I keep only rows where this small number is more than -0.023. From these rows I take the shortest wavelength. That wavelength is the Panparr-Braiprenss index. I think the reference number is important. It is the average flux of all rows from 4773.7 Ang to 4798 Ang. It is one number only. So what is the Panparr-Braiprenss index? 4895.03 Ang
